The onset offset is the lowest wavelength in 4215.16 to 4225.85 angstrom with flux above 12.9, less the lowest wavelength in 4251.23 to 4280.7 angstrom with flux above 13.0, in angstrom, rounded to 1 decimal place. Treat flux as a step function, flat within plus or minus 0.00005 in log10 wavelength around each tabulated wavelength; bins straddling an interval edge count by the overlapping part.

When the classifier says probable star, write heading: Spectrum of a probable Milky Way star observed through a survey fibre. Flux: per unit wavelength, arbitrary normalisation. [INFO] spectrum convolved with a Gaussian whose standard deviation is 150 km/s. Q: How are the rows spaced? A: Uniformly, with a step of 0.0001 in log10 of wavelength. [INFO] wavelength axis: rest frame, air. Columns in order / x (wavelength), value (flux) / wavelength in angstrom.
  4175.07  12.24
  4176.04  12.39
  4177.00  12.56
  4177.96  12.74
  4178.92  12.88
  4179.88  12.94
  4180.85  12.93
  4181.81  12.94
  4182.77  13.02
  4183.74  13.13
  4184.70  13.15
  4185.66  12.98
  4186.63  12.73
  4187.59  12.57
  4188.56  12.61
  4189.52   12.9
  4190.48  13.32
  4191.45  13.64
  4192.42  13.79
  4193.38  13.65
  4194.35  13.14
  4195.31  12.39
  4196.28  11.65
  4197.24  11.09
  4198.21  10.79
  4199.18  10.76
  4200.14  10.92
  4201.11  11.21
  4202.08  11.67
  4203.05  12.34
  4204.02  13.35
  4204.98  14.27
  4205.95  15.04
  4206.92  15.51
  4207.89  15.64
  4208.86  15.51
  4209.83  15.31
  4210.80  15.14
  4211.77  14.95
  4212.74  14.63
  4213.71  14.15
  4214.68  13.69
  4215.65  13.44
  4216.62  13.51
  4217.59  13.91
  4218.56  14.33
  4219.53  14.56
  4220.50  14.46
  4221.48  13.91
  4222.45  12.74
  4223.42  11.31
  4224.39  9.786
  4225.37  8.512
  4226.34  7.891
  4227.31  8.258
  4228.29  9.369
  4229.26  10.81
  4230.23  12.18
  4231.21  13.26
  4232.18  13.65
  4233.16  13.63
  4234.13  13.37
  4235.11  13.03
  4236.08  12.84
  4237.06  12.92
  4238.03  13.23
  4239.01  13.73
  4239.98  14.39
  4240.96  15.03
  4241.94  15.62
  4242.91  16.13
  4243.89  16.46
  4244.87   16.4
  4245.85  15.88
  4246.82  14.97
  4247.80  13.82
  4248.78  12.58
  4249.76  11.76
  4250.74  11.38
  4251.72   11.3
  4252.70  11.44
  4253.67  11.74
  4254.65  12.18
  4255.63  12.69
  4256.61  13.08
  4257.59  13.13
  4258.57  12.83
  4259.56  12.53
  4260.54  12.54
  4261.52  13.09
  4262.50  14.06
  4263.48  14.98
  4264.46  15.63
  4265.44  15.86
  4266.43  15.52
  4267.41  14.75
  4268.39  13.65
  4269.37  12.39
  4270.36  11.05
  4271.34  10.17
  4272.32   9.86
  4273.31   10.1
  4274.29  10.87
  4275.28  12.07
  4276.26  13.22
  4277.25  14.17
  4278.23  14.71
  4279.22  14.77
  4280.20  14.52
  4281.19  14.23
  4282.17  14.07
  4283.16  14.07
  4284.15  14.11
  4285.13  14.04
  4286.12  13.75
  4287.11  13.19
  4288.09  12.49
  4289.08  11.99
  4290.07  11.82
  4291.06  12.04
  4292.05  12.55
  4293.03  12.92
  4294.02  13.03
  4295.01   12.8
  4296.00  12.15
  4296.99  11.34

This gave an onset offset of -41.0 angstrom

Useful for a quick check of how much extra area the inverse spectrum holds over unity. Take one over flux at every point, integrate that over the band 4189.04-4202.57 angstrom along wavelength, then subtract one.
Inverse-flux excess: 0.12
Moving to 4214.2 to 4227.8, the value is 0.17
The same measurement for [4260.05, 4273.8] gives 0.08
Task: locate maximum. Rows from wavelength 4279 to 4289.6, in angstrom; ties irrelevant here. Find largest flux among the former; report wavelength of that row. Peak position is 4279.22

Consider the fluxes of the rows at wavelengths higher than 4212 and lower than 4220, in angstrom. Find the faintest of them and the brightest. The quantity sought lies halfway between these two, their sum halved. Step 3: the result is 14.0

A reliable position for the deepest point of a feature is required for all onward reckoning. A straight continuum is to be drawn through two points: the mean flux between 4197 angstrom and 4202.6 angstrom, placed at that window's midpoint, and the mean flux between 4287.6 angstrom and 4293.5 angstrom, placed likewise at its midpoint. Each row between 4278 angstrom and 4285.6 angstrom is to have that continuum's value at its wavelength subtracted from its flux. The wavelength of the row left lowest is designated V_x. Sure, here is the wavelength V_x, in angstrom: 4285.13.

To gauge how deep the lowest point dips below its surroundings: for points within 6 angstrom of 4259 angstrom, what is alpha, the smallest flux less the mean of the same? -1.5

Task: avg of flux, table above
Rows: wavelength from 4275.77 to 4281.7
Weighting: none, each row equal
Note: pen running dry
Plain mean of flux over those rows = 14.3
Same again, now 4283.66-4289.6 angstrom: 13.3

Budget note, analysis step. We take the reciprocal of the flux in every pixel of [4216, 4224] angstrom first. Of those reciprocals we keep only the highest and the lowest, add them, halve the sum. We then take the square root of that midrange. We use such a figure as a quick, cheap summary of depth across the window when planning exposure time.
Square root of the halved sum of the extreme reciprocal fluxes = 0.280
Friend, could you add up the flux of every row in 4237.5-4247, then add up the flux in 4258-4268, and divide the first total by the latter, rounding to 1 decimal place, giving 1.1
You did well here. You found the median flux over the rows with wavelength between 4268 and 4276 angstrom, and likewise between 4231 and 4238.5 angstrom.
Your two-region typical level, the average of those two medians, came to 12.1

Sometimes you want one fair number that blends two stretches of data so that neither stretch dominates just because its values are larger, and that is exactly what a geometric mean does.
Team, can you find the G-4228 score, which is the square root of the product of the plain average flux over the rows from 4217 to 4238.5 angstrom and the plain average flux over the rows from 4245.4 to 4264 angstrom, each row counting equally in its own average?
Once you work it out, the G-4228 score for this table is 12.6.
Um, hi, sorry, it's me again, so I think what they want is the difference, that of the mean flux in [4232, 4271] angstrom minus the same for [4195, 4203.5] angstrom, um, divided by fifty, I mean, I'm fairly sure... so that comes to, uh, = 0.044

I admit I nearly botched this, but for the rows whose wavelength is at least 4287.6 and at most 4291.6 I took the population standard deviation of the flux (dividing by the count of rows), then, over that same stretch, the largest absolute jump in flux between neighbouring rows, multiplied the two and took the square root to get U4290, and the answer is 0.35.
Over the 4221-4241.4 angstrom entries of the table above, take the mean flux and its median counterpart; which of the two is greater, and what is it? 12.9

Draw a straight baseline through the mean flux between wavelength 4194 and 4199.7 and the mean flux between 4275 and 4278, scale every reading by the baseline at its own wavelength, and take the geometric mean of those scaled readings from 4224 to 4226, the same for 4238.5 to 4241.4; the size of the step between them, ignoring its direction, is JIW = 0.40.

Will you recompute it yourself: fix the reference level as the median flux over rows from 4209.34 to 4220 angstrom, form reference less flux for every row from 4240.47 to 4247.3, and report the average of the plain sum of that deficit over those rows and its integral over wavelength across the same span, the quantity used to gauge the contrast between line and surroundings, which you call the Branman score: -10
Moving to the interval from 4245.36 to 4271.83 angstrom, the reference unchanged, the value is 32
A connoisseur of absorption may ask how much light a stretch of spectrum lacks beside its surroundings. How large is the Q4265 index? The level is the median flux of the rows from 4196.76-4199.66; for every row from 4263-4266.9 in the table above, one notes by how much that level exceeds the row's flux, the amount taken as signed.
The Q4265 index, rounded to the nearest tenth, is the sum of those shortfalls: -18.8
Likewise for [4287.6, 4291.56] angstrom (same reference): -5.2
